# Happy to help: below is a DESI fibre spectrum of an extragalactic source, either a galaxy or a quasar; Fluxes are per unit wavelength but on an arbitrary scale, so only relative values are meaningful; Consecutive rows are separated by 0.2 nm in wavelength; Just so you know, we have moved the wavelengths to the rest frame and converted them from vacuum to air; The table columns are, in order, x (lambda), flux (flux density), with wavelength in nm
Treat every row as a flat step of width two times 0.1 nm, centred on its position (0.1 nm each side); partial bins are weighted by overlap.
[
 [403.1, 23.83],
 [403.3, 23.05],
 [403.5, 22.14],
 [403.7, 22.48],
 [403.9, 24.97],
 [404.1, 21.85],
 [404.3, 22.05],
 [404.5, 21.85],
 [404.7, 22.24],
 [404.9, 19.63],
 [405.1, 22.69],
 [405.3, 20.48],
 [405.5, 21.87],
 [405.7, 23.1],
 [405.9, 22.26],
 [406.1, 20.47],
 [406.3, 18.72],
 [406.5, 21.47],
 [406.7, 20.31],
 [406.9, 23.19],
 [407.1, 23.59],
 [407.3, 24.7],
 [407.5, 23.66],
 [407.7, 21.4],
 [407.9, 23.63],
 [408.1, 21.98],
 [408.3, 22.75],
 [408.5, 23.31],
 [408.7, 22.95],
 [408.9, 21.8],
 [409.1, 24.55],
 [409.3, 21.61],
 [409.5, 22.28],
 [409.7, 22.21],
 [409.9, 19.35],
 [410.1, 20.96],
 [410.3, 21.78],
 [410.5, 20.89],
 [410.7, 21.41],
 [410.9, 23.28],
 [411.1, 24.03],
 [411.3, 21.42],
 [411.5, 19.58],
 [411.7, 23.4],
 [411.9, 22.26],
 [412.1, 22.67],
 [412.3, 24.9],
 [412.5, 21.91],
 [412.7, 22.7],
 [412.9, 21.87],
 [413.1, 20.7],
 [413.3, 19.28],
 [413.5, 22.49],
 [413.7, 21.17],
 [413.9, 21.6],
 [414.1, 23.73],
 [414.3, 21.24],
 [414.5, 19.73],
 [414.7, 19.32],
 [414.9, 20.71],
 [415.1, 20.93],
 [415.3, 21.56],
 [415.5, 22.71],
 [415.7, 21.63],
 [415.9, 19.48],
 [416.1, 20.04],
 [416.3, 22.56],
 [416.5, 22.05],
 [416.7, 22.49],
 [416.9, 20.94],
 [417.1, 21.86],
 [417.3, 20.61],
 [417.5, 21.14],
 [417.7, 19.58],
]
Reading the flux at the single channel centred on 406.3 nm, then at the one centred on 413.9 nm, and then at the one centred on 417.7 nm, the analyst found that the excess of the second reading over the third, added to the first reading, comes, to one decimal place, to 20.7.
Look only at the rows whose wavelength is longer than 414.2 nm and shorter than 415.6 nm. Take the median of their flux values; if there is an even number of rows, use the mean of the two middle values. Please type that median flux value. 20.9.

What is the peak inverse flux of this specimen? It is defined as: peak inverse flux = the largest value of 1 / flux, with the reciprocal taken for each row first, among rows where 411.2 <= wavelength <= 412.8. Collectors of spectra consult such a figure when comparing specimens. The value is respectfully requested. 0.051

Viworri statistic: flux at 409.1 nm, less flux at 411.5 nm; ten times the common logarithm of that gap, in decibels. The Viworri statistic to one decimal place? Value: 7.0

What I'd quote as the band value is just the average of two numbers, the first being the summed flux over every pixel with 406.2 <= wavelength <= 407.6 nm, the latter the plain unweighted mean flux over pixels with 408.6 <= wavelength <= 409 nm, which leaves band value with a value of 89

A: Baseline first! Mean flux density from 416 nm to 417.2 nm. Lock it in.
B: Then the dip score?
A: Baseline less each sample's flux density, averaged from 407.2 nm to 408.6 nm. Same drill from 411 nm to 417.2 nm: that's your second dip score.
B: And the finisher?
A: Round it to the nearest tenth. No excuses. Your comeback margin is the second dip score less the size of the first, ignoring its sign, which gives -1.4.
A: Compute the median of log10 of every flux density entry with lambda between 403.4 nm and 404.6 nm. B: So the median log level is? 1.34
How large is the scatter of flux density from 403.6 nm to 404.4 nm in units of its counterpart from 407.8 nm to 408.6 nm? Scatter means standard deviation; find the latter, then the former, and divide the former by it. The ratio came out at 2.00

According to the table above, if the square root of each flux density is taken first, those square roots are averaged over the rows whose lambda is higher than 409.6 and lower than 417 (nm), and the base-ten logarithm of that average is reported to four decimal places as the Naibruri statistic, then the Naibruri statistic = 0.6670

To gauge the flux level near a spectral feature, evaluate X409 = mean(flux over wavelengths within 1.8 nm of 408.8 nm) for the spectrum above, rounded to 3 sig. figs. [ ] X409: 22.4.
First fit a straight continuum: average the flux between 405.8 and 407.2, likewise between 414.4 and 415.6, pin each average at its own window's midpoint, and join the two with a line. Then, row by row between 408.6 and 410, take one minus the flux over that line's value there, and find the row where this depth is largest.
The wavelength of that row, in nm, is 409.9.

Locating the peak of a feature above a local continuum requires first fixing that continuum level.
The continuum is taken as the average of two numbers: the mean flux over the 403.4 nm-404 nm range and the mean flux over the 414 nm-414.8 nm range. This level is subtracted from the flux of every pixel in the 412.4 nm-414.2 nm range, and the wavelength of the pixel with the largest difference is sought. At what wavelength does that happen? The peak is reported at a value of 414.1 nm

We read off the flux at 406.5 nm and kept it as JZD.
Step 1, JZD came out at 21.47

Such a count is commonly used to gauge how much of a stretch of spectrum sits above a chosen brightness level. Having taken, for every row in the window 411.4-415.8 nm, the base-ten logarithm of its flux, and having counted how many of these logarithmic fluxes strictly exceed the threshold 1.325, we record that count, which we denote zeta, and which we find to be 15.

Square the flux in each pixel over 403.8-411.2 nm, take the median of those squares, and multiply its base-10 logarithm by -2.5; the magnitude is -6.72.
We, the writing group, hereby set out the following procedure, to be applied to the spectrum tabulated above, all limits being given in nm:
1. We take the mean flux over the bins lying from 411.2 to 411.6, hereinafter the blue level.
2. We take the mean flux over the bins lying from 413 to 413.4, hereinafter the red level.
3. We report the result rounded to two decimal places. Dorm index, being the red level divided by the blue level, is 0.98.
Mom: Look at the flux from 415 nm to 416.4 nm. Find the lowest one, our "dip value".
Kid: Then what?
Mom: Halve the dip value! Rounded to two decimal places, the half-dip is 9.74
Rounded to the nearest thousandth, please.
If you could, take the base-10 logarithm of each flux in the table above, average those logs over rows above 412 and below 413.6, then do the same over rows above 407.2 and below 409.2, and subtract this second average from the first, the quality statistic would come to -0.020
